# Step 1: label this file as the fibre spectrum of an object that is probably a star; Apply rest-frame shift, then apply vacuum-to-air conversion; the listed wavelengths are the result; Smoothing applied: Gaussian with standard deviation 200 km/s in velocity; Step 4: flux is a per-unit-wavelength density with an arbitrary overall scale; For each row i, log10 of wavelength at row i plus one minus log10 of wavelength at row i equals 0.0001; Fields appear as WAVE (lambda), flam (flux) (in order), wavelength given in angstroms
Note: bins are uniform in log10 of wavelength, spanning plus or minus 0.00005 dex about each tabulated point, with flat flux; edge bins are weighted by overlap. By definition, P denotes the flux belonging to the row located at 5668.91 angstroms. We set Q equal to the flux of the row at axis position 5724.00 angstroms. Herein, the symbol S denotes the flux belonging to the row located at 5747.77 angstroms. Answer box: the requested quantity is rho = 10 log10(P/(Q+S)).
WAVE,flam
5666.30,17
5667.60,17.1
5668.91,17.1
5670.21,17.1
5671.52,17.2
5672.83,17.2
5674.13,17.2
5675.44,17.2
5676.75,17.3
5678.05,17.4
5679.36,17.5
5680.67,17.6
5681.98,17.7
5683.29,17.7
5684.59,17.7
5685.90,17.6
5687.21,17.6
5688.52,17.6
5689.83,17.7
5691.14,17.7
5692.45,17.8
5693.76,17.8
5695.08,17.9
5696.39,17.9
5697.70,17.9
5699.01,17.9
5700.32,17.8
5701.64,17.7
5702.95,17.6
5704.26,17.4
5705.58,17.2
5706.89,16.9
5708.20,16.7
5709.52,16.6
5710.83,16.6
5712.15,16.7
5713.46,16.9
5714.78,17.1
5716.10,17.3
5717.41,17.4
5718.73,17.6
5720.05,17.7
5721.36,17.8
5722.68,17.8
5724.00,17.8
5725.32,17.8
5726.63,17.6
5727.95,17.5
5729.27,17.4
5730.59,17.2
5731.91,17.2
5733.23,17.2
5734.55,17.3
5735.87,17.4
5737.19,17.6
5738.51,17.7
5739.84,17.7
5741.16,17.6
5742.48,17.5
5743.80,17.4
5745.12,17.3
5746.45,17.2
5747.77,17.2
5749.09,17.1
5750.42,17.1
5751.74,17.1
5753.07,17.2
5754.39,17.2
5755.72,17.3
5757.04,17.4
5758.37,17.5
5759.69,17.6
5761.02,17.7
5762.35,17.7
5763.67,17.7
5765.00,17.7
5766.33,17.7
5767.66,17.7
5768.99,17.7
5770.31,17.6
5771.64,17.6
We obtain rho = -3.11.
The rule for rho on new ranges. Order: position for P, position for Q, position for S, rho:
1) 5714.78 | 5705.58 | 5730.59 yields -3.04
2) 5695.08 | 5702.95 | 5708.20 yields -2.82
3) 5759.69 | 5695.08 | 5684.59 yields -3.06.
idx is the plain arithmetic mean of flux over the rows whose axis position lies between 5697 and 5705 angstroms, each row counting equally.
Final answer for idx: 17.7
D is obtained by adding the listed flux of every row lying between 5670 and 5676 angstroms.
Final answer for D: 85.9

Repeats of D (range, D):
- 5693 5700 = 89.4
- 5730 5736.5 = 86.3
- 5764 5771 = 88.4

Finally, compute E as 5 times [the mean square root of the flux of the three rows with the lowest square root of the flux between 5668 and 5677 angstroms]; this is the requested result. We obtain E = 20.7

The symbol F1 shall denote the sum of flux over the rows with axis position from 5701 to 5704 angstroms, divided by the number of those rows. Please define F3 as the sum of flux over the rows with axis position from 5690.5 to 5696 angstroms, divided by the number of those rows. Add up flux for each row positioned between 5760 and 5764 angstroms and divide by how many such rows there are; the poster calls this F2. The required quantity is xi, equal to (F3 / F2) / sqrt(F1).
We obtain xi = 0.239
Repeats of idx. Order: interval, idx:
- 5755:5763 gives 17.5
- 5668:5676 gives 17.2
